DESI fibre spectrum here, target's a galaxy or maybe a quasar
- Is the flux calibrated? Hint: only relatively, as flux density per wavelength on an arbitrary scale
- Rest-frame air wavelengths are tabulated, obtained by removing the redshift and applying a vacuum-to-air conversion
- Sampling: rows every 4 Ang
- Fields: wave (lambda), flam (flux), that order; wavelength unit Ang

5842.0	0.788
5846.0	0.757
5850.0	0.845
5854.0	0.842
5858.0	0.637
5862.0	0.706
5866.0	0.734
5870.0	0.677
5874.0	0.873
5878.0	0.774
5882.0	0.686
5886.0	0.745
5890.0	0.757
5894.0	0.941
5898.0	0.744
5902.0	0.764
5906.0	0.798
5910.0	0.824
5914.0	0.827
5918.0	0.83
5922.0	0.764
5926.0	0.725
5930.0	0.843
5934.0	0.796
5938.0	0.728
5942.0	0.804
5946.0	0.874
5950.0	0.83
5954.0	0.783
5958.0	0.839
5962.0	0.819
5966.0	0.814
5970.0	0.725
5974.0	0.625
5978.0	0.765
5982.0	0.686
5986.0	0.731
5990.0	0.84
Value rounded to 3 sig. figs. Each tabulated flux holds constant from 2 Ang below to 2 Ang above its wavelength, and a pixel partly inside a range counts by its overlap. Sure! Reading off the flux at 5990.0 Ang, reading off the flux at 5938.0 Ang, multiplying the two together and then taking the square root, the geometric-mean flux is 0.782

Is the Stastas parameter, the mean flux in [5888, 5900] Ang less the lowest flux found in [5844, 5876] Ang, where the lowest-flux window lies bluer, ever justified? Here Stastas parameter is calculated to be 0.177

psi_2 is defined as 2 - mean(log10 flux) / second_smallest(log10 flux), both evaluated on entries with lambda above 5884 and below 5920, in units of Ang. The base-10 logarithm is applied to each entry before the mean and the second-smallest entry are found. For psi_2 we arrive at 1.25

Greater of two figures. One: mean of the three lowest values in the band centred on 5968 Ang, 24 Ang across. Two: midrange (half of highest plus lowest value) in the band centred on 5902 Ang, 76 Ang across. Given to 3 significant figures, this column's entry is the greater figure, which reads 0.809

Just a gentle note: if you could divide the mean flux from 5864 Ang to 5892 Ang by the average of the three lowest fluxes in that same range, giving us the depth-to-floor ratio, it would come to 1.07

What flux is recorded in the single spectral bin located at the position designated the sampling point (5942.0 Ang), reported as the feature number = 0.804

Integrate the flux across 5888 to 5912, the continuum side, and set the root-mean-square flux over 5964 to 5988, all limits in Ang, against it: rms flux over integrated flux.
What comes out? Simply 0.04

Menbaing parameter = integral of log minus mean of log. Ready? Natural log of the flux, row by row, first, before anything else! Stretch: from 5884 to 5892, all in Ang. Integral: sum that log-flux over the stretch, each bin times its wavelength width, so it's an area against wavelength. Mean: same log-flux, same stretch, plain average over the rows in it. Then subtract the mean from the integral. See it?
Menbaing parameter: -2.0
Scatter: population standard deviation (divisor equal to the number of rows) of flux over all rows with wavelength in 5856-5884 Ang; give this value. 0.072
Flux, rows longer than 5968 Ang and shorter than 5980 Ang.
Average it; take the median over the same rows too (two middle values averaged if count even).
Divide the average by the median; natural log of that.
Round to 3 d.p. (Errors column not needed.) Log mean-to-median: -0.028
